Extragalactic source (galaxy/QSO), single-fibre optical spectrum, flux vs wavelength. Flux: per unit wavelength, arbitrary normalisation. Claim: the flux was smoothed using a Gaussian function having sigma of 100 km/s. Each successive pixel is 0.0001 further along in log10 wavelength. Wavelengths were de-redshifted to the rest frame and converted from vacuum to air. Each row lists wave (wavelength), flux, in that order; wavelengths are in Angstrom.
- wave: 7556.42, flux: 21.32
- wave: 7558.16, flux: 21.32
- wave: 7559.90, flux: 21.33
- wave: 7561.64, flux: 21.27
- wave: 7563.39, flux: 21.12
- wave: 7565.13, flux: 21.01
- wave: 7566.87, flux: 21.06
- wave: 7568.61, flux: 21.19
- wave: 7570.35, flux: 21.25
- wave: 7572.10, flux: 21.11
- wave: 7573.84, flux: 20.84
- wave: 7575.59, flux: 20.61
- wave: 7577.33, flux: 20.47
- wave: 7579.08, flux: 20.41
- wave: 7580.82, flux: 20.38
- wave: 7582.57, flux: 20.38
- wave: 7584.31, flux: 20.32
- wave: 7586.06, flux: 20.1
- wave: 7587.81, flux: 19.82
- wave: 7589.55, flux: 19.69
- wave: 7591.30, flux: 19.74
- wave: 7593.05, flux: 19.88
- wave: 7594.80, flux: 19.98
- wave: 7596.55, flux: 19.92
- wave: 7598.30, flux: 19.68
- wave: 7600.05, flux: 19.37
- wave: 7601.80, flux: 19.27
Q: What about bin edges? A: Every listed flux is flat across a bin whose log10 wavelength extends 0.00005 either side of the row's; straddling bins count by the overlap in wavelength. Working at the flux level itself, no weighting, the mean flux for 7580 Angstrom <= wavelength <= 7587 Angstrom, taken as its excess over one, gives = 19.3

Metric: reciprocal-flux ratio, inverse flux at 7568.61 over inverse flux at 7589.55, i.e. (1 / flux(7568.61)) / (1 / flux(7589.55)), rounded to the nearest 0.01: 0.93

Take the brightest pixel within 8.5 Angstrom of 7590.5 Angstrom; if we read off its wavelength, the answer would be 7582.57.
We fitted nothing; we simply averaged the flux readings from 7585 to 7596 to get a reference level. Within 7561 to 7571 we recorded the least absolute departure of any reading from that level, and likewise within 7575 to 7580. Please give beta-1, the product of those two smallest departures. 0.62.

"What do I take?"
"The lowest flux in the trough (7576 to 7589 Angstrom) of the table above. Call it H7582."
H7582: 19.82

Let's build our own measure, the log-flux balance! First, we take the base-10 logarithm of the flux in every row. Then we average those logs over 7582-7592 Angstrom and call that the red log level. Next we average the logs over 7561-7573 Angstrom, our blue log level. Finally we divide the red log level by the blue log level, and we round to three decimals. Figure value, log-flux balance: 0.982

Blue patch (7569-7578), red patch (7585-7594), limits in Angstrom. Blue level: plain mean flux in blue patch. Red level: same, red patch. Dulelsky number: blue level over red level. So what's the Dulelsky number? 1.05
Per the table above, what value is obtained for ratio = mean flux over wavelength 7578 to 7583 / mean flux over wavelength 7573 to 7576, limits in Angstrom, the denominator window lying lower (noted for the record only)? 0.984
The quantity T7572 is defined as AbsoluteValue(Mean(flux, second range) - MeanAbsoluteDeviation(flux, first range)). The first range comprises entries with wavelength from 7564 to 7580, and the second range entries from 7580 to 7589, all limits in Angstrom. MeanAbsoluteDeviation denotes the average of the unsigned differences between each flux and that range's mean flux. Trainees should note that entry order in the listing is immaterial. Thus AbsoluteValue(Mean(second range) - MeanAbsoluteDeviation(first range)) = 19.9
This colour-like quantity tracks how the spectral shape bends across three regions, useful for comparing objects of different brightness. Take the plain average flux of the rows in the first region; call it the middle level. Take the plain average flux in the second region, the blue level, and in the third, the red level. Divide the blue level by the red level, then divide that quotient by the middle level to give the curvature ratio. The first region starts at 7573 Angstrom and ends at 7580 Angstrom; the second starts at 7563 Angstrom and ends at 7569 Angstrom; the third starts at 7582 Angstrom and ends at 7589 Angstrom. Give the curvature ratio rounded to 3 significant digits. 0.0509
